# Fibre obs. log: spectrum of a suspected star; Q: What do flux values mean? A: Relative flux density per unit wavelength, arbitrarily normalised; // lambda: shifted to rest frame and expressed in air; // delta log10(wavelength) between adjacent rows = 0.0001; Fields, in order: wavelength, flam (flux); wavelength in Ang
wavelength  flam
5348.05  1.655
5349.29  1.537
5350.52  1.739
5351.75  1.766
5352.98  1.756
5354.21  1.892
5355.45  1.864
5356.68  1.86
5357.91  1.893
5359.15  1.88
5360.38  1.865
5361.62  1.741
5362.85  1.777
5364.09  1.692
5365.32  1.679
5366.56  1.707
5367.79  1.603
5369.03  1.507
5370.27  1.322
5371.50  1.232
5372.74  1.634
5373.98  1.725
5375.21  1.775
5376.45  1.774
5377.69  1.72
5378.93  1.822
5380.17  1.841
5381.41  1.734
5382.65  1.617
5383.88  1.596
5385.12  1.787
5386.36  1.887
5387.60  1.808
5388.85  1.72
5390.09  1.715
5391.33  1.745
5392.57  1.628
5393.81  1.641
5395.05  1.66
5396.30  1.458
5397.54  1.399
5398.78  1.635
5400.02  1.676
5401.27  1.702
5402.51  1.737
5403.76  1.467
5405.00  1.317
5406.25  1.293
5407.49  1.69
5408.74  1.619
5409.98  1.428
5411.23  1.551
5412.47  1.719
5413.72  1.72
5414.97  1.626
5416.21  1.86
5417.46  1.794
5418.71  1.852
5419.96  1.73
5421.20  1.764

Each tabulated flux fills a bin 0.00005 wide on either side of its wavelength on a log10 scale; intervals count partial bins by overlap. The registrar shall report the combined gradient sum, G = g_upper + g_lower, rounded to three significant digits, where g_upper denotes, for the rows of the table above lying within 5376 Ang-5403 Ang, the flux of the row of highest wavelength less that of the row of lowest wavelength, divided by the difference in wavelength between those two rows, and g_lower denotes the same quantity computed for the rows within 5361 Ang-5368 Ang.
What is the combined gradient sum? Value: -0.0238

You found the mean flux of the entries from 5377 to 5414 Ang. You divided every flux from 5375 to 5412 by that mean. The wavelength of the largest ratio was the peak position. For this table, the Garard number 5386.36 Ang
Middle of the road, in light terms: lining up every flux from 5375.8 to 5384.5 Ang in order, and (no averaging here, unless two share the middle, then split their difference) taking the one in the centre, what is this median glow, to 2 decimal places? 1.73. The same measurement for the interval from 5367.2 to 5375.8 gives 1.60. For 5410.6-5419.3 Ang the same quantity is 1.72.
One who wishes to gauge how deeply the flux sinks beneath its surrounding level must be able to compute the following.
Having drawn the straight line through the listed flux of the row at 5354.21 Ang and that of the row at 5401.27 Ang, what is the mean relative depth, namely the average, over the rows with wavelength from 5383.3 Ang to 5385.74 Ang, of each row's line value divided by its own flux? 1.05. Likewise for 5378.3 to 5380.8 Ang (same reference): 0.98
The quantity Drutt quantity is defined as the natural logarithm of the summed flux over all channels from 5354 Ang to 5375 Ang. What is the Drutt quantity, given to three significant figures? 3.36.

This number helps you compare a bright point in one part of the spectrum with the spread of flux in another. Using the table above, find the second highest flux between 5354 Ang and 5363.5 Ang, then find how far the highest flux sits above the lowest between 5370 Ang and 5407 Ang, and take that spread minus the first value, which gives -1.24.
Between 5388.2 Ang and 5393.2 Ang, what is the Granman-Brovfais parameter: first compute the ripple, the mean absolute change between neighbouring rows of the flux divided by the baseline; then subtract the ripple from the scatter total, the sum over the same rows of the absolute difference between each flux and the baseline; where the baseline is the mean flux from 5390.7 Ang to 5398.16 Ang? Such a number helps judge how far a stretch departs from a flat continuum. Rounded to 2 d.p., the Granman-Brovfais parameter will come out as 0.42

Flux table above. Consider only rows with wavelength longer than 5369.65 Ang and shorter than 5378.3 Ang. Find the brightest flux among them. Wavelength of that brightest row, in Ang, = 5375.21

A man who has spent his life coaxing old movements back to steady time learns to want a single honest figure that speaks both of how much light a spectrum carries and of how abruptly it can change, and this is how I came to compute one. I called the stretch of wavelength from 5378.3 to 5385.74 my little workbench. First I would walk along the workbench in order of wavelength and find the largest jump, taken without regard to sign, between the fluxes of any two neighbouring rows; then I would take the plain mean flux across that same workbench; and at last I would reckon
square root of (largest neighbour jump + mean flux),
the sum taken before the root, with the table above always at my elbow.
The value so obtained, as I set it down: 1.39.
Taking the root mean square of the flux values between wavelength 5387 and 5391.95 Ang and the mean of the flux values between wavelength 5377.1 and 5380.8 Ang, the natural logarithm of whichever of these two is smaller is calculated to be 0.56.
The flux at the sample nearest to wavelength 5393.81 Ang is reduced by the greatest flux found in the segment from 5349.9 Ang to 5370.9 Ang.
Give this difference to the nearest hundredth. -0.25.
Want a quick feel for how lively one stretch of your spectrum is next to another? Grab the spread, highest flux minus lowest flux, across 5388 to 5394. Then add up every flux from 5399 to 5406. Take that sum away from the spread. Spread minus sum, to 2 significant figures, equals -7.8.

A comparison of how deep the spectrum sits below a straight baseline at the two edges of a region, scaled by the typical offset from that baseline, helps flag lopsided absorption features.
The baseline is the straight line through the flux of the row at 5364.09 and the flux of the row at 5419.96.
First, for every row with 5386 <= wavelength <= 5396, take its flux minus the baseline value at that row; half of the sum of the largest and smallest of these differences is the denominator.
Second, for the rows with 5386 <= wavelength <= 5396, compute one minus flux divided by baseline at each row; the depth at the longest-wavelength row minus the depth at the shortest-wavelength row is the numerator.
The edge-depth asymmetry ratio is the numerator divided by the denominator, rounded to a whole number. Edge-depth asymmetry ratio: 3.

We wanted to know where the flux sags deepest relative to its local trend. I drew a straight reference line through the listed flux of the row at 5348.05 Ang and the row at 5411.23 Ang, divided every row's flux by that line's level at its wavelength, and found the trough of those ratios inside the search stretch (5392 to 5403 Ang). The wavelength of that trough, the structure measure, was 5397.54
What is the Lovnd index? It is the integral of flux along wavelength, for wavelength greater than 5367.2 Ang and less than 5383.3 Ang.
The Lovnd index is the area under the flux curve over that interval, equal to 26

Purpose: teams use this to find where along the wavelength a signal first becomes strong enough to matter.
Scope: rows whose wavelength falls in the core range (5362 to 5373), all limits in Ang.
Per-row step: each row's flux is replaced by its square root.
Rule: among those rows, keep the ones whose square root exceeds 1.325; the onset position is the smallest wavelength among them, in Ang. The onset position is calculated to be 5362.85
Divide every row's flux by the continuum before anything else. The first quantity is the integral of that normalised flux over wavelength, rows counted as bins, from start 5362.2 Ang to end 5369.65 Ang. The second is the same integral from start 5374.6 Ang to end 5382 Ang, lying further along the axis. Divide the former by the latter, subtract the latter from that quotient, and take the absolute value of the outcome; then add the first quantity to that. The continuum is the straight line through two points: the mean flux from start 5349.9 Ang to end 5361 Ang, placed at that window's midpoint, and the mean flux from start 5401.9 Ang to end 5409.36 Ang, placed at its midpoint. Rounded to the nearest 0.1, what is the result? 13.9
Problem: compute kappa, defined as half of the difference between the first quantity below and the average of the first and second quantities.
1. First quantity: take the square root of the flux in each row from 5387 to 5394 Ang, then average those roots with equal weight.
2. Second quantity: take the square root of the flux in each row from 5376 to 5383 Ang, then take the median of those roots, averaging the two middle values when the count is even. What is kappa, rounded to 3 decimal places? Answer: -0.004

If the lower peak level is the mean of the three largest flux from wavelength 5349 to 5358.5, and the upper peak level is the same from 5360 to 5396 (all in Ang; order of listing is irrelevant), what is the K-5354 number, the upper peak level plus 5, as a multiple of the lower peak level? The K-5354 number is 3.65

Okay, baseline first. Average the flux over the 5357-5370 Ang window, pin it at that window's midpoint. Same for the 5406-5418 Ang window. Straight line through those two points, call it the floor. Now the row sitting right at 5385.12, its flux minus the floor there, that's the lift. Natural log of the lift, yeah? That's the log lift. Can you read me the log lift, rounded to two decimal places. -2.31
